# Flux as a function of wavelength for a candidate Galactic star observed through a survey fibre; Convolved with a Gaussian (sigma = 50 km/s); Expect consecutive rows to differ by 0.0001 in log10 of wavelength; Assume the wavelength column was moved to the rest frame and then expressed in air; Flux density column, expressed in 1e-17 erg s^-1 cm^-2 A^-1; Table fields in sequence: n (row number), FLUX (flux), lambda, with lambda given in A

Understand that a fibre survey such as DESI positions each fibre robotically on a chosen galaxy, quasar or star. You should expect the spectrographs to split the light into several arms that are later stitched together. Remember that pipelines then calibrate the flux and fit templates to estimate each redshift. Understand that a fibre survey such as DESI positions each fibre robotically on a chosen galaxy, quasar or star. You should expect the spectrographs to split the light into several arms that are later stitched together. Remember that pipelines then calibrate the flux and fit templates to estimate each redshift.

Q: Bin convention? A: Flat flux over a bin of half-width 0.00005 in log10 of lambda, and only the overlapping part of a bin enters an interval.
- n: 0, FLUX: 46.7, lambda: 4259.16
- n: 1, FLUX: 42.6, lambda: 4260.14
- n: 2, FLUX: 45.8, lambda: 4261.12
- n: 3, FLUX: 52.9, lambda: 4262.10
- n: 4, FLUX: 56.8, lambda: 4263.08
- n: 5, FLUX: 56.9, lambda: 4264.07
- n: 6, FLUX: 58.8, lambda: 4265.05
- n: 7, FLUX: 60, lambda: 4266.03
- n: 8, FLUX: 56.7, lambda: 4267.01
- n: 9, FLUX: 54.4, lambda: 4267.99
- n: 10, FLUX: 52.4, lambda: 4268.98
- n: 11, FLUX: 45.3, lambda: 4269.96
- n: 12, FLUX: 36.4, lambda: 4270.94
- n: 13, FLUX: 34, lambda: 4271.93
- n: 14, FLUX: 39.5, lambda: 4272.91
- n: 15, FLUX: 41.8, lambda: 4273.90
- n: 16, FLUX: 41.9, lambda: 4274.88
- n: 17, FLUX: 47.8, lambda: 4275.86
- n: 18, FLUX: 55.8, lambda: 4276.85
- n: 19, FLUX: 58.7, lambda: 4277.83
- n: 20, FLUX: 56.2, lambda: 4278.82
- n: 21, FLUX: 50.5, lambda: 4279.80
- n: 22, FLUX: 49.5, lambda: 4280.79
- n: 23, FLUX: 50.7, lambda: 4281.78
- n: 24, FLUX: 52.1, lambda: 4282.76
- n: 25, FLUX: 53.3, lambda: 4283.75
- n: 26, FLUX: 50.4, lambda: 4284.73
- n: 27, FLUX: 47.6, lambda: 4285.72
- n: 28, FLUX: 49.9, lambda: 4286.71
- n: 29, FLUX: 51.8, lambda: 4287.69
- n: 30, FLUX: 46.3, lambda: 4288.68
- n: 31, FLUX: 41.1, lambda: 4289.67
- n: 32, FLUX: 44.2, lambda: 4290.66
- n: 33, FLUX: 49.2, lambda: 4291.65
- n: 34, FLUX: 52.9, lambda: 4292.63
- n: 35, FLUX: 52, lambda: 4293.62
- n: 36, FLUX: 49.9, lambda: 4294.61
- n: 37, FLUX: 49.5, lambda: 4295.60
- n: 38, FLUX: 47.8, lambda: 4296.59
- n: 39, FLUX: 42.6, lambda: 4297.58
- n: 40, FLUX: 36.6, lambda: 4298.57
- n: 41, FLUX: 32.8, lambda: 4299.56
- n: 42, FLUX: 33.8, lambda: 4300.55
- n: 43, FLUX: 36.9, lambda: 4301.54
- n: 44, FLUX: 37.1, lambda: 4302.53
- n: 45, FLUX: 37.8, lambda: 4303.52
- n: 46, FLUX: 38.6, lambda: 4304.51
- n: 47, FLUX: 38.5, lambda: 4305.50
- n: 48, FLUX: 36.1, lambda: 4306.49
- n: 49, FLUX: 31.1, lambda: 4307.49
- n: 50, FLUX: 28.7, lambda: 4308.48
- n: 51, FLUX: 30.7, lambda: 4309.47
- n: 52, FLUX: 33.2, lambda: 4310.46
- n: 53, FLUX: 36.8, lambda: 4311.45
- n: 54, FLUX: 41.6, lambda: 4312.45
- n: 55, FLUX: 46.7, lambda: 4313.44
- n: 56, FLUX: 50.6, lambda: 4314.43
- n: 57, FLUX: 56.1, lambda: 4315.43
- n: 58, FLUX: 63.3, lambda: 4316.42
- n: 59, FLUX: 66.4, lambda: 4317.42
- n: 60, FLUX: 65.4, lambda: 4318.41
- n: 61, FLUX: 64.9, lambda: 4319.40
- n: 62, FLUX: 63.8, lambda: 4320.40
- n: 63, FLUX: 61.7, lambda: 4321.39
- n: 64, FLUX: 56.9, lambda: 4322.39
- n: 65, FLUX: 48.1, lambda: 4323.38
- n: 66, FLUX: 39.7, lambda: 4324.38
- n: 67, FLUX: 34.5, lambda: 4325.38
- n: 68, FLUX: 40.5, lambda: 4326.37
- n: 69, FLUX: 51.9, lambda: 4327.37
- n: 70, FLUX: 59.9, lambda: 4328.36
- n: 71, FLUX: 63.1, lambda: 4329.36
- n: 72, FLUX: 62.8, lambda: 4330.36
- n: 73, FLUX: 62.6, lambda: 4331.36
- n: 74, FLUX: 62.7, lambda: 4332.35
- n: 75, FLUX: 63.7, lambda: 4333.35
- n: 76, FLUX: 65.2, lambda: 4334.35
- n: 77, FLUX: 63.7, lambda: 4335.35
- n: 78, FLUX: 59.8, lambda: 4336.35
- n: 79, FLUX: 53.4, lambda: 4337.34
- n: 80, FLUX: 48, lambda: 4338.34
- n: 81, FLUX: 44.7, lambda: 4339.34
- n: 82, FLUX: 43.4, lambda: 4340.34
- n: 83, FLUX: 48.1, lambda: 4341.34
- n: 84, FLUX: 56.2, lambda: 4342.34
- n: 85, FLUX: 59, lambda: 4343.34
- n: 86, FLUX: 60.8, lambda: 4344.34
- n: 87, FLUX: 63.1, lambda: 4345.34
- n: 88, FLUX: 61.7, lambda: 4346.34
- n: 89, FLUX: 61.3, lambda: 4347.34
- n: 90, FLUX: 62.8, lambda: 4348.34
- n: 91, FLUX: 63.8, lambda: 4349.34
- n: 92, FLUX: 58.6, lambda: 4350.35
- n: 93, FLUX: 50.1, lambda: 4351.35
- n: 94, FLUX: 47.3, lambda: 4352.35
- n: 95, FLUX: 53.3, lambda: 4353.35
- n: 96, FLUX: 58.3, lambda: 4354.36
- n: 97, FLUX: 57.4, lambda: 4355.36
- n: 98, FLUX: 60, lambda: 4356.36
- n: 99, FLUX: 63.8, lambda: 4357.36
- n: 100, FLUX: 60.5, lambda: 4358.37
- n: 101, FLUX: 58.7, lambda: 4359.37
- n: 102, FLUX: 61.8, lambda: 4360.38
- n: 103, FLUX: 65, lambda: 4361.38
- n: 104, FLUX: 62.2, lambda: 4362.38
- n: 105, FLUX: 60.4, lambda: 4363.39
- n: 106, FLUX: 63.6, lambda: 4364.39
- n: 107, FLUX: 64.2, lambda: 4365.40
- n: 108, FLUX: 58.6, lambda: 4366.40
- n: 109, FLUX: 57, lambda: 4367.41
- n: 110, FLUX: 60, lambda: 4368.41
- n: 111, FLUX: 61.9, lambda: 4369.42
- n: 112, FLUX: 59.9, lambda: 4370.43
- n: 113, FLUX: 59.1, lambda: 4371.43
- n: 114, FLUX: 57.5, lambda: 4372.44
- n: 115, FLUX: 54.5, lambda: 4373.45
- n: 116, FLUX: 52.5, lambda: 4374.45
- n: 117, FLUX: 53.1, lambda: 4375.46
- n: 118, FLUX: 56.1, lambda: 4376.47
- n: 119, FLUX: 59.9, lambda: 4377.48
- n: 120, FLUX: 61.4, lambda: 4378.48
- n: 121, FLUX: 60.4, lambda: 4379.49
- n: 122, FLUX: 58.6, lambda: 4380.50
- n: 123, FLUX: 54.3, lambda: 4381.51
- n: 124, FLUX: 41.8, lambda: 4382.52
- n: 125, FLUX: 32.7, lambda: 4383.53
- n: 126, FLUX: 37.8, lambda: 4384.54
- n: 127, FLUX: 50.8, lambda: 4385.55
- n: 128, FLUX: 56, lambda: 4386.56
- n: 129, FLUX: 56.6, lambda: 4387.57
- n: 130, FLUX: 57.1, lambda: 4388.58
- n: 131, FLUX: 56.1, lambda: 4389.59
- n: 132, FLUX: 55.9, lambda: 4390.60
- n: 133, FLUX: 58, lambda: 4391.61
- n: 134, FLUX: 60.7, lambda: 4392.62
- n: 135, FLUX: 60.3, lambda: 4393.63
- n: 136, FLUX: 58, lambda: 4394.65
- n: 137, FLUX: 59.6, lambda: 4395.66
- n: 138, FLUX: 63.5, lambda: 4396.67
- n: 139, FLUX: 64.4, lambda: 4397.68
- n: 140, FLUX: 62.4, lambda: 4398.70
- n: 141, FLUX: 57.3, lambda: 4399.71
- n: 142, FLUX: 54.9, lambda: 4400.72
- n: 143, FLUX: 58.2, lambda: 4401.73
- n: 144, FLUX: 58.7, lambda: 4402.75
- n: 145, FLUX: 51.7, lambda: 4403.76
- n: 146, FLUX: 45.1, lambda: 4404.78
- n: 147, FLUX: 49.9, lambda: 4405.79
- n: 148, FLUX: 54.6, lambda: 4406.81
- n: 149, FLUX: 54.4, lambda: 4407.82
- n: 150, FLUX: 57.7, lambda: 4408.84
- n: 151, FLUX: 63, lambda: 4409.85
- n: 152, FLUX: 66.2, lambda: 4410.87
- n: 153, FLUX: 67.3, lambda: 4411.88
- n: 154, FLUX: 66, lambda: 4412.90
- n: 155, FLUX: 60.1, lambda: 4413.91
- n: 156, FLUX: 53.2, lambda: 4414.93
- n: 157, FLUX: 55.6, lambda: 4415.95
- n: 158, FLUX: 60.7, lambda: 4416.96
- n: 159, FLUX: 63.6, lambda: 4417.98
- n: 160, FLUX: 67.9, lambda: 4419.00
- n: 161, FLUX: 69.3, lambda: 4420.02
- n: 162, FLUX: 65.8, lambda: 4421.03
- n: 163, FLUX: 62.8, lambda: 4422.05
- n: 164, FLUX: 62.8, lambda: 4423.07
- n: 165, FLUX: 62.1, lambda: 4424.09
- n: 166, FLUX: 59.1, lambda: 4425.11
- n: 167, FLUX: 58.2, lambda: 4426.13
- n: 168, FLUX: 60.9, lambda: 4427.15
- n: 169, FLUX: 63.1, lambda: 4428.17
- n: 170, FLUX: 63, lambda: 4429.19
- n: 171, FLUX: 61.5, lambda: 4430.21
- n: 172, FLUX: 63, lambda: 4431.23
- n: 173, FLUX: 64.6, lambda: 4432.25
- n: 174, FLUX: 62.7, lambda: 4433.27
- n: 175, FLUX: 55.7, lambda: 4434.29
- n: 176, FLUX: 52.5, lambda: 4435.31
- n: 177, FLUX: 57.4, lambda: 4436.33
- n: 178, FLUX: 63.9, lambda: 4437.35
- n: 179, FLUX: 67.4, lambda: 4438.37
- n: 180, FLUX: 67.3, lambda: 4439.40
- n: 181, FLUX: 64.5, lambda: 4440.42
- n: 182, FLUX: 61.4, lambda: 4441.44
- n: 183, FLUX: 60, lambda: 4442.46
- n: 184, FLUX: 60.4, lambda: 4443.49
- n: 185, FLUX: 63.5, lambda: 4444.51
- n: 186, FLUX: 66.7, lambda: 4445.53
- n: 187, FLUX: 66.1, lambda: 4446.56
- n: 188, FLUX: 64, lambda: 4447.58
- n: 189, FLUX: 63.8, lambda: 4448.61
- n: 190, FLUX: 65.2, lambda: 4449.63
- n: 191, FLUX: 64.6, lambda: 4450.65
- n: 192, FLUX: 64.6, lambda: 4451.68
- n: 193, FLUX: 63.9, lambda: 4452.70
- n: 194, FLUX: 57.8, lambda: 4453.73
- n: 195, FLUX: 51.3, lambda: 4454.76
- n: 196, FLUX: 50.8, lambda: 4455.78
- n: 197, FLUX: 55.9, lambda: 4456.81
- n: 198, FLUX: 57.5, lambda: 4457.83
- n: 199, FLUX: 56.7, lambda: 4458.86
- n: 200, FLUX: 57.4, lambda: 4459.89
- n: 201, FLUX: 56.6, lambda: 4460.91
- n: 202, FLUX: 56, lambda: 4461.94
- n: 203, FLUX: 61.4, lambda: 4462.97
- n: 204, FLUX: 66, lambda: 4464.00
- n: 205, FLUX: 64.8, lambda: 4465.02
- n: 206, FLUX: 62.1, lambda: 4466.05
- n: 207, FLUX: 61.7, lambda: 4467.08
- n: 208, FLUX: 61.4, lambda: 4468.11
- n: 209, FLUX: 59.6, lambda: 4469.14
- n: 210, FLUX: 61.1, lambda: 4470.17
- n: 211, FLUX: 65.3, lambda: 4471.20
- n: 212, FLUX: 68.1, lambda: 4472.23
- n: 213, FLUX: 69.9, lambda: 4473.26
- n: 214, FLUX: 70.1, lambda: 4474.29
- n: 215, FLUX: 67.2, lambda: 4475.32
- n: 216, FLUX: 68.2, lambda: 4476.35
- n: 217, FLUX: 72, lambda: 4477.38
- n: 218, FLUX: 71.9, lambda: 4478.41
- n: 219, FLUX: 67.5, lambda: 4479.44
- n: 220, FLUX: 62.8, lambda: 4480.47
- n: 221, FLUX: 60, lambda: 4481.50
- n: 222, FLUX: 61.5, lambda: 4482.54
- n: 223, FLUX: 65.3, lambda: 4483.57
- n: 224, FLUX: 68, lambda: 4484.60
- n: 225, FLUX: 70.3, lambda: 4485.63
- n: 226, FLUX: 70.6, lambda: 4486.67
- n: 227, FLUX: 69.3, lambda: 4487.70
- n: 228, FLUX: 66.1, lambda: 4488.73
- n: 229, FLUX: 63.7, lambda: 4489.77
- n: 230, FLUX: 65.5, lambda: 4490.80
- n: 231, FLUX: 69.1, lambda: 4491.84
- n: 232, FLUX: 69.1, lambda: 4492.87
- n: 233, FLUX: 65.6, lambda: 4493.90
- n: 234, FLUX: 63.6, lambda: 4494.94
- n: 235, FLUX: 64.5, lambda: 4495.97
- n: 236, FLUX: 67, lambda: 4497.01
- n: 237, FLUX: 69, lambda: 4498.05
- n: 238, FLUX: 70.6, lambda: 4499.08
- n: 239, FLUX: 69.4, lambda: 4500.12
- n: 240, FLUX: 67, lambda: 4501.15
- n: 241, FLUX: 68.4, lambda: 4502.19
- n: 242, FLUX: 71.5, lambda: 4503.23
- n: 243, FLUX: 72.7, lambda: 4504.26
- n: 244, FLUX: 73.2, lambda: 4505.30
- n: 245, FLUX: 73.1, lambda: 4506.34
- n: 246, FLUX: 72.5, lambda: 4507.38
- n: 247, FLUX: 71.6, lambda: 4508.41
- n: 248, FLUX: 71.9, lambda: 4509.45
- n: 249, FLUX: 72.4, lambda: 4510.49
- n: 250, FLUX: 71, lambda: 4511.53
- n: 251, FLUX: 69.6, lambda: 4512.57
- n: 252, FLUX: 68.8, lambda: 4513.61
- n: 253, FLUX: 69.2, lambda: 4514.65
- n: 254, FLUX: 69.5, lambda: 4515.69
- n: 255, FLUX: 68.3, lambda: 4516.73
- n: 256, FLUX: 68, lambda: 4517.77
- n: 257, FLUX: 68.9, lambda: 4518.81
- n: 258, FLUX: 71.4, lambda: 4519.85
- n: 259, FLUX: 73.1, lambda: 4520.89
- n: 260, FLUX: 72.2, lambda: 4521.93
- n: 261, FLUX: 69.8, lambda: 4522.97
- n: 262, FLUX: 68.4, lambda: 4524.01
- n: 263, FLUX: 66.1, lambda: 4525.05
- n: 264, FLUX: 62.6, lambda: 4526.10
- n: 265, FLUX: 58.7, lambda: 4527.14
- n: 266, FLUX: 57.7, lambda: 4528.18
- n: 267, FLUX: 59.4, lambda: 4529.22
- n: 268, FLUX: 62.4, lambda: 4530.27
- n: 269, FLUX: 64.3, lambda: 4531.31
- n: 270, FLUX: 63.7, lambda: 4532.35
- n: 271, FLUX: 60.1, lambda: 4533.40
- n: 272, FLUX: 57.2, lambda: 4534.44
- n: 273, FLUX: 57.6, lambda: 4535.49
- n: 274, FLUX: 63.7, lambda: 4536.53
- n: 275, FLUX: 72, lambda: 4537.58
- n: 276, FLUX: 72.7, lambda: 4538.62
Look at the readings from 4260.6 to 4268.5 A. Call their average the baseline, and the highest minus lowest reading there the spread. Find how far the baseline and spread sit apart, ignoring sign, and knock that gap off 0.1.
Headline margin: -41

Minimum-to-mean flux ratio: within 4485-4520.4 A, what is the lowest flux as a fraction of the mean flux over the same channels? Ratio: 0.919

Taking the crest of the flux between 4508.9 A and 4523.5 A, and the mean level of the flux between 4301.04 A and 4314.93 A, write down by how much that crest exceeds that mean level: 36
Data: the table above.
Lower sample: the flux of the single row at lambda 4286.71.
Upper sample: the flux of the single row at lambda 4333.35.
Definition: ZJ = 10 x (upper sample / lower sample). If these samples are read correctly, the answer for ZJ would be 12.8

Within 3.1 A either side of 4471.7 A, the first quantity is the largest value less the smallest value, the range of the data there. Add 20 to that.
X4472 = 30.5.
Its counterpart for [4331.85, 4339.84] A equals 40.5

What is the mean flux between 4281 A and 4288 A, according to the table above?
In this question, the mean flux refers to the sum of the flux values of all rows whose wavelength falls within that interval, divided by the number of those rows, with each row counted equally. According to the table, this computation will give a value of 50.8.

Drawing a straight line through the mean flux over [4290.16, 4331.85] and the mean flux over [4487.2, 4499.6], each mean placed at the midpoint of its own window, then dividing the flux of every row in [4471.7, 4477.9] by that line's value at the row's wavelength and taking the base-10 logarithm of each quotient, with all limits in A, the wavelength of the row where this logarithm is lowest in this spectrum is 4475.32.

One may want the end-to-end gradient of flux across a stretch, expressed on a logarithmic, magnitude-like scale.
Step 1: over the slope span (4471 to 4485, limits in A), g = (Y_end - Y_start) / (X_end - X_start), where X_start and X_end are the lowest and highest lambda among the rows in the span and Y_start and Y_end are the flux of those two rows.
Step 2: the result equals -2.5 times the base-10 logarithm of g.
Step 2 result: 1.7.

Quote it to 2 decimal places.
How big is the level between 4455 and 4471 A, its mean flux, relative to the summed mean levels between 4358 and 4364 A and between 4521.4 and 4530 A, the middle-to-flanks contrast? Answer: 0.47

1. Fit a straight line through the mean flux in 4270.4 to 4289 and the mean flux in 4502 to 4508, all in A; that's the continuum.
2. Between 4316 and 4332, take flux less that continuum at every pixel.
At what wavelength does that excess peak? 4317.42 A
